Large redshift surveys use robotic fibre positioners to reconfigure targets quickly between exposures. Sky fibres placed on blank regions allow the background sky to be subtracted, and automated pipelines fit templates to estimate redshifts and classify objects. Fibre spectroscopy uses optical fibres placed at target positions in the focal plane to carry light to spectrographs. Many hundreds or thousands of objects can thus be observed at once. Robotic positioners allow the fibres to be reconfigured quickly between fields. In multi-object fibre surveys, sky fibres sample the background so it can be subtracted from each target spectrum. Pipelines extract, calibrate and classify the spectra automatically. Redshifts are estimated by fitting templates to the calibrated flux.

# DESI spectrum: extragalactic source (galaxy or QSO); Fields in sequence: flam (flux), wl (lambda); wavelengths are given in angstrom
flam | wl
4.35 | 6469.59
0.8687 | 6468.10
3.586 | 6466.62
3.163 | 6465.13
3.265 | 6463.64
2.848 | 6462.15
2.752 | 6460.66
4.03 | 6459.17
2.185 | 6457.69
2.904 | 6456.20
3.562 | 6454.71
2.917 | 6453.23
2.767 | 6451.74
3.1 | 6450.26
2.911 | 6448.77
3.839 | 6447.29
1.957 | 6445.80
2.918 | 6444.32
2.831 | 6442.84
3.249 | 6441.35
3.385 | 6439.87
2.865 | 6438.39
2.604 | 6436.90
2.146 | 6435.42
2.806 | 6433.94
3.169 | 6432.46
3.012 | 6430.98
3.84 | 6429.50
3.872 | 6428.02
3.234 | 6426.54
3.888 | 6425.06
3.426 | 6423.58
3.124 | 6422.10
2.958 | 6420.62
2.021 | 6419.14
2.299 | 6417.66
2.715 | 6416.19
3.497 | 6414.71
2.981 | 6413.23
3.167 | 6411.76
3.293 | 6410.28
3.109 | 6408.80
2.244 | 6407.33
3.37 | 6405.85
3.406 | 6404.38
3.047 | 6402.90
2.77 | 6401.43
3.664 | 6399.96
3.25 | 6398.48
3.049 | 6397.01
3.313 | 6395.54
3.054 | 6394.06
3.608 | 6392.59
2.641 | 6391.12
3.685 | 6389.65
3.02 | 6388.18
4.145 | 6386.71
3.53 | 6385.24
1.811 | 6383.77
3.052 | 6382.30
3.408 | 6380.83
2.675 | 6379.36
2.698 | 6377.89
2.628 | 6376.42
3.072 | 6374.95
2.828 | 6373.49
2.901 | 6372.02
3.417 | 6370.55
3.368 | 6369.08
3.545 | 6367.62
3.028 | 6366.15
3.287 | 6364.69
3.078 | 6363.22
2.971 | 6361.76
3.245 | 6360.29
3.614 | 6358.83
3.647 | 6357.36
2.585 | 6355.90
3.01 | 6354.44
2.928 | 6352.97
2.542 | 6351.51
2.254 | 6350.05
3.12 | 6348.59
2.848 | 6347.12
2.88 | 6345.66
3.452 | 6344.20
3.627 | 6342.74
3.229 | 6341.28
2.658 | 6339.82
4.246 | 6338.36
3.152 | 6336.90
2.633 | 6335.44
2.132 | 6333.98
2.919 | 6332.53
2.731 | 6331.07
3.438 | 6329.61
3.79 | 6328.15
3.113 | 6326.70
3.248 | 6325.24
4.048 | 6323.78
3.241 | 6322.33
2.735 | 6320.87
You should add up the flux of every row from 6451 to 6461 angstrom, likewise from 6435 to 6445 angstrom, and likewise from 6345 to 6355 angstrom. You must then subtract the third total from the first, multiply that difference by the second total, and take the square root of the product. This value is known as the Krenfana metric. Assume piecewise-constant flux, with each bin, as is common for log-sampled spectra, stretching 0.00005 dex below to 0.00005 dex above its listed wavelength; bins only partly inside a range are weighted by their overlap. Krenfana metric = 6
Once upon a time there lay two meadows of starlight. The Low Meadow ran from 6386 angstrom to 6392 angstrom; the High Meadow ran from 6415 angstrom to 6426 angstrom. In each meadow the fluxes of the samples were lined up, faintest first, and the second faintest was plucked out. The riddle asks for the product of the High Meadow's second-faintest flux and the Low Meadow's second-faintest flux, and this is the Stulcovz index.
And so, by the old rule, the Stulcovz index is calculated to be 6.9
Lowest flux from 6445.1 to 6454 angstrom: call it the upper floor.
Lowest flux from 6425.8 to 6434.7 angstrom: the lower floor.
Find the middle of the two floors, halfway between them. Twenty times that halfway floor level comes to 47.6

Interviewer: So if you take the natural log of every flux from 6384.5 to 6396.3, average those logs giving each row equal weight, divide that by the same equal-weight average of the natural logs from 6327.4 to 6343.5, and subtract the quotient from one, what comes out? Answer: -0.07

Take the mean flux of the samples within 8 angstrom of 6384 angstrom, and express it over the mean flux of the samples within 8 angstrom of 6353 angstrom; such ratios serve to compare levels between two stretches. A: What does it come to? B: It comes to 1.02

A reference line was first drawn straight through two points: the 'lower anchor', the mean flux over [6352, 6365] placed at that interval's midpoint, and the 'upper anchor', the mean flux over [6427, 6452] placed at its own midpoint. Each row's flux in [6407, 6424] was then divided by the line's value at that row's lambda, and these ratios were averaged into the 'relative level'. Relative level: 0.95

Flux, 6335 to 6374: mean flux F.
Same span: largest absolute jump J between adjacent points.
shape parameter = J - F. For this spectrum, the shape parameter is -1.5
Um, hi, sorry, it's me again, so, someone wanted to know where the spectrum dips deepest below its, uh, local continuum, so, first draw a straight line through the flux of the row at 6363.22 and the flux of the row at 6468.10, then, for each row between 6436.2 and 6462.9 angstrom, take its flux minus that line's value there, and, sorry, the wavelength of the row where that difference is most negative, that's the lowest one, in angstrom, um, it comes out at 6445.80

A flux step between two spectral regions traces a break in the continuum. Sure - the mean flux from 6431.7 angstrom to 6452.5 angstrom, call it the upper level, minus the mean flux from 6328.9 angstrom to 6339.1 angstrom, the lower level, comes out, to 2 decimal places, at -0.14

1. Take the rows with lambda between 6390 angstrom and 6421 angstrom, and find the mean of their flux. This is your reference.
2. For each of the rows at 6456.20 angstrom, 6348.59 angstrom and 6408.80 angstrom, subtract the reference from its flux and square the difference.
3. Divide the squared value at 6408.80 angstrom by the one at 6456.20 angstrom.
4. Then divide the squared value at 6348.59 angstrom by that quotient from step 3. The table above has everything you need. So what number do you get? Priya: 0.02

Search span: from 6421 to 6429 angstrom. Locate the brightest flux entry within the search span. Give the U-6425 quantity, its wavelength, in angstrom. 6425.06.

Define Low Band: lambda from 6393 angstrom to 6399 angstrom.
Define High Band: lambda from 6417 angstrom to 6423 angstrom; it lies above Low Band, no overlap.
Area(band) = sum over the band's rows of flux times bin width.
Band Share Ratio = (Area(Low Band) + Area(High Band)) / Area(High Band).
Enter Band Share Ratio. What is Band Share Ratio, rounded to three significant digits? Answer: 2.21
